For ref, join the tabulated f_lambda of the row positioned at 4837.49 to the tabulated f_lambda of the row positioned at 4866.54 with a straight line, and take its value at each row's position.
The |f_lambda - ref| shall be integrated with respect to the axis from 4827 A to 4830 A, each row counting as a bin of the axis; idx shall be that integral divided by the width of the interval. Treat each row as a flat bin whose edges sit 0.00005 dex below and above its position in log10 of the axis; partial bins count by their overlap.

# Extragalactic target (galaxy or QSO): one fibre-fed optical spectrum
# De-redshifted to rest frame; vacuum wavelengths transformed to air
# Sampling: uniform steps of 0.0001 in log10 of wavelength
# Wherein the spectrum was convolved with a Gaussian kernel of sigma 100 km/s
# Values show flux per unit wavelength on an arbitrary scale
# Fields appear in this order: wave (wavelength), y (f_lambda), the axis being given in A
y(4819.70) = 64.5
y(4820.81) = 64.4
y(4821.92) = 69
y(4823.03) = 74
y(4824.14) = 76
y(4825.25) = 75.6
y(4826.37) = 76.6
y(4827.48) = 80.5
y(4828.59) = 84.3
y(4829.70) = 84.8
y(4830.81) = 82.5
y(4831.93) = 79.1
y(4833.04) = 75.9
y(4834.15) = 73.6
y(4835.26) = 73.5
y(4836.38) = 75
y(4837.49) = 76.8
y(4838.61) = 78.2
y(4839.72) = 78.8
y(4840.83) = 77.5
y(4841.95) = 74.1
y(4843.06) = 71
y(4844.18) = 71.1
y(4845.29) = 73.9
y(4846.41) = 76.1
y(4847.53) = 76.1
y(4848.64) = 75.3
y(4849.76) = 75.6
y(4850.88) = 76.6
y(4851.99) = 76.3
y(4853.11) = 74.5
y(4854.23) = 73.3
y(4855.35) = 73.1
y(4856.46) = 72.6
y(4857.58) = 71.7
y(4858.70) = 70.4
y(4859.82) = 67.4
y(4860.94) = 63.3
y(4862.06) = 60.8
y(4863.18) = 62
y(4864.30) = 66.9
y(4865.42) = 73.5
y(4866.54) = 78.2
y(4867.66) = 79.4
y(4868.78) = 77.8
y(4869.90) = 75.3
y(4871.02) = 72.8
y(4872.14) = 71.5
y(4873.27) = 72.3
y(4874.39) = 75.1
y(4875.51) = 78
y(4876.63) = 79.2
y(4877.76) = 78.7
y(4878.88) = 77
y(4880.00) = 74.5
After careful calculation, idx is 6.8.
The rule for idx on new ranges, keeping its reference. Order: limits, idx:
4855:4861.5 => 8.2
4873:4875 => 4.6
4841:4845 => 4.5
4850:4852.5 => 1.1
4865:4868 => 1.9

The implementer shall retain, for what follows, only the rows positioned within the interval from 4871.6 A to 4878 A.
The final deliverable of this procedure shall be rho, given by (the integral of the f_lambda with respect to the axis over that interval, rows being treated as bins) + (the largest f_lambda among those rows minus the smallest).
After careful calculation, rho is 491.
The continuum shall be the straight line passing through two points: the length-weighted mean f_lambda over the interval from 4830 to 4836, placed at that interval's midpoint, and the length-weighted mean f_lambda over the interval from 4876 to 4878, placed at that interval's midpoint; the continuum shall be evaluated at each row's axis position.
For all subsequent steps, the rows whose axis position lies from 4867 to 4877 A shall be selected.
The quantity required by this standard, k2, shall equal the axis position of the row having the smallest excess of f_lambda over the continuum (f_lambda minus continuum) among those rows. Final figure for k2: 4872.14 A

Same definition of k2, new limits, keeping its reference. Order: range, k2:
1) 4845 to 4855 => 4854.23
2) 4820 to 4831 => 4820.81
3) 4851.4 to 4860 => 4859.82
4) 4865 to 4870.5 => 4865.42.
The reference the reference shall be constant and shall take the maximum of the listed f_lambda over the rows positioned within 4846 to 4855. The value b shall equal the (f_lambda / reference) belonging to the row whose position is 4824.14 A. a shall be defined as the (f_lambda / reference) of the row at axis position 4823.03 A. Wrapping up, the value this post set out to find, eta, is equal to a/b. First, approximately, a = 0.97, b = 0.99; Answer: 0.97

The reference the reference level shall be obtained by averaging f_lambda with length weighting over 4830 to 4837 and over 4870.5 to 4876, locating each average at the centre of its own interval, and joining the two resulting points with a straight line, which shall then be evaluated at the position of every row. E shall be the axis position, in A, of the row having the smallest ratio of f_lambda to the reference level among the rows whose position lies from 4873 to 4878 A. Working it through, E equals 4873.27 A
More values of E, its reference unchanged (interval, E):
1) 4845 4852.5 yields 4845.29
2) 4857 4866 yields 4862.06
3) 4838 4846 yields 4843.06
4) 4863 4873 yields 4863.18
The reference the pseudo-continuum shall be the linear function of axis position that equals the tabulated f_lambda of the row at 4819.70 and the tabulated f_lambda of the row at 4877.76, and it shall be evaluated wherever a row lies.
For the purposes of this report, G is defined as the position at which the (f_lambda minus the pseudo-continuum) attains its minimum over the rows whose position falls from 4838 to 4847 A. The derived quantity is 4844.18 A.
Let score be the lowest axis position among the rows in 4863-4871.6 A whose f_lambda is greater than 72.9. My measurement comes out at 4865.42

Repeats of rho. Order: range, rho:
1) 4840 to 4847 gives 525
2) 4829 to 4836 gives 559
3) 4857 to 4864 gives 472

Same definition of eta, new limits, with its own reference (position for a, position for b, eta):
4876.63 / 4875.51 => 1.02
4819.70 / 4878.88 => 0.84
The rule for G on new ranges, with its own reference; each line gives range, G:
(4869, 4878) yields 4872.14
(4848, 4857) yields 4856.46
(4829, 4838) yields 4835.26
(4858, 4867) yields 4862.06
